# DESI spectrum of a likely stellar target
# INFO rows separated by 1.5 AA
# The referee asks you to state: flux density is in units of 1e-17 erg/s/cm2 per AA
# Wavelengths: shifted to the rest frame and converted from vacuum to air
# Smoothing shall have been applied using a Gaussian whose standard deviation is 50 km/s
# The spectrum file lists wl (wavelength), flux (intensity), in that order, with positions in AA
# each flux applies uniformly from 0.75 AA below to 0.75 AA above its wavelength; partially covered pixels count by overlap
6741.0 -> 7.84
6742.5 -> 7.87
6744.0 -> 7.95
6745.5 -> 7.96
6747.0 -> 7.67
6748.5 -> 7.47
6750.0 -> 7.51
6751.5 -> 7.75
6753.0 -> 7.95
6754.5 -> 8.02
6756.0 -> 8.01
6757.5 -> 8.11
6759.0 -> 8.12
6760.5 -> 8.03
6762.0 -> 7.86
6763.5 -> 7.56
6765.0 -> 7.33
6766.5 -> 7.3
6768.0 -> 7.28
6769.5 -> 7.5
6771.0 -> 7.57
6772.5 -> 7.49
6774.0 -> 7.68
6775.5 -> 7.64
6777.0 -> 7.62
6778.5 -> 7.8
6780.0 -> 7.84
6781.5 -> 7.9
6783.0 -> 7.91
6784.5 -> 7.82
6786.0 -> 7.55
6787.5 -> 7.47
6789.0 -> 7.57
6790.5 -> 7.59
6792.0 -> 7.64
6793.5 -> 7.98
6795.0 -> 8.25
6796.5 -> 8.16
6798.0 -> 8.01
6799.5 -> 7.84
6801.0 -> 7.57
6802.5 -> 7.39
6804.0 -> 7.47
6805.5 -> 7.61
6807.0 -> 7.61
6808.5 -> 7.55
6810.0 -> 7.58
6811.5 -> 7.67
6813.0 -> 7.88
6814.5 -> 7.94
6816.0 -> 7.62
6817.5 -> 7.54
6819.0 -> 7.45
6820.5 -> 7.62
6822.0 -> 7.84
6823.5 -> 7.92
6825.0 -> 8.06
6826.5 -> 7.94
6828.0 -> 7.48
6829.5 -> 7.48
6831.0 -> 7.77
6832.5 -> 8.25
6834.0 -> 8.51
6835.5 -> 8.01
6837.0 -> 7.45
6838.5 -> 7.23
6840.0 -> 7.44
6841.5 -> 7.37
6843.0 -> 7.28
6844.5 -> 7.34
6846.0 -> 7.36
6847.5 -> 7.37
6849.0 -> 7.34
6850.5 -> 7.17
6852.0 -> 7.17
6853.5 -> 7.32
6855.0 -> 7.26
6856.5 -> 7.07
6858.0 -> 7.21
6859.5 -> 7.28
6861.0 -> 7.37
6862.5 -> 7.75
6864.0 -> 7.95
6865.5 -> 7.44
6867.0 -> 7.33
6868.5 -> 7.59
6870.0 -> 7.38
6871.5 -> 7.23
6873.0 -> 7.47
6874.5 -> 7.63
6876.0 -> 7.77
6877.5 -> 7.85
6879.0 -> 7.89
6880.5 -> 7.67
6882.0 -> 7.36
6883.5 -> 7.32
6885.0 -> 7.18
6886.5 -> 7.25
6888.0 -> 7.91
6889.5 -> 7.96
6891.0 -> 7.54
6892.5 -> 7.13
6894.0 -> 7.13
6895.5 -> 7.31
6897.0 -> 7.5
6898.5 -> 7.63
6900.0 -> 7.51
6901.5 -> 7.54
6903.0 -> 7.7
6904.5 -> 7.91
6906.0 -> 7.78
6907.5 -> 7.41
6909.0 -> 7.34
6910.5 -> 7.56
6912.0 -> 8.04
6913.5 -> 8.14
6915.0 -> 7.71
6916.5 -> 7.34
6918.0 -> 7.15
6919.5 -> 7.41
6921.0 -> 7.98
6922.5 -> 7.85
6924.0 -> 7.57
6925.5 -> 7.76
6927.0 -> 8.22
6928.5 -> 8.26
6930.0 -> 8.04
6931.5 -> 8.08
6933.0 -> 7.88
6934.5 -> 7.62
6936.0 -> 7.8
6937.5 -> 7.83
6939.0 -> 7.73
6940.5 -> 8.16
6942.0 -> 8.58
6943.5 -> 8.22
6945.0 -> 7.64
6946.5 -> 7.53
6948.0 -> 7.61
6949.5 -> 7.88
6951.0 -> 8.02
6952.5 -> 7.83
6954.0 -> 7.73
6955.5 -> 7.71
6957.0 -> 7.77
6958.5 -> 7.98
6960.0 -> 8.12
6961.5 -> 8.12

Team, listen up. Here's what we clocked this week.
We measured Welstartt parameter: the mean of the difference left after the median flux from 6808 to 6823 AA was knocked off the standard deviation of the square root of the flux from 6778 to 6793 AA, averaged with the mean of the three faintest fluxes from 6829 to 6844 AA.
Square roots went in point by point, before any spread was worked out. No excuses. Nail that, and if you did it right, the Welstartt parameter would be -0.15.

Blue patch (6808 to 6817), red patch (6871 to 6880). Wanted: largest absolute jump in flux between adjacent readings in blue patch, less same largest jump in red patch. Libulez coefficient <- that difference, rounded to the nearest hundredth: 0.08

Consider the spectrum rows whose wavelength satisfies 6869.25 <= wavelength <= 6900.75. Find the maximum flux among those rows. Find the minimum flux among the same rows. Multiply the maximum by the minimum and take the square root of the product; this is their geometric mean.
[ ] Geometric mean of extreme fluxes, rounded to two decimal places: 7.53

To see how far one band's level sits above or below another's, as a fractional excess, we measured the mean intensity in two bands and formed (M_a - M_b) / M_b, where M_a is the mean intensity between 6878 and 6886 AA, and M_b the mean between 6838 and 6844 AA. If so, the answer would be 0.021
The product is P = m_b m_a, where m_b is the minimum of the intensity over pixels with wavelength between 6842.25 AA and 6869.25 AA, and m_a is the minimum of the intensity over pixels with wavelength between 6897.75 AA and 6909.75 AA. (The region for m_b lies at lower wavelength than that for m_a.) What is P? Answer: 51.9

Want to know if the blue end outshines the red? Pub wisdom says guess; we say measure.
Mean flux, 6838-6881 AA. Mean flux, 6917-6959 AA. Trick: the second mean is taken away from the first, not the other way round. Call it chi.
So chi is -0.42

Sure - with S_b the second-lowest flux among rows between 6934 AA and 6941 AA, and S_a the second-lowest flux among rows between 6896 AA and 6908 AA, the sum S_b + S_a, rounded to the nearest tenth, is 15.2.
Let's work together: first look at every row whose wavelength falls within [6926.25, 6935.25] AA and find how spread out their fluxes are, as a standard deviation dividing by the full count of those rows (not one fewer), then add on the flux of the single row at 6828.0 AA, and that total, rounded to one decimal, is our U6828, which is 7.7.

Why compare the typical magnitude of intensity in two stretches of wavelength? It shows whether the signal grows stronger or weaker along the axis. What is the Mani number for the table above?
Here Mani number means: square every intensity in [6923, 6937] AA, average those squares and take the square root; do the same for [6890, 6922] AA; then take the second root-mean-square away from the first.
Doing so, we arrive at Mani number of 0.35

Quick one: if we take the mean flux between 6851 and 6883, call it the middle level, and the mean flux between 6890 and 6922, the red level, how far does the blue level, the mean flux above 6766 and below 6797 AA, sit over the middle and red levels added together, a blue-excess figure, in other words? -7.34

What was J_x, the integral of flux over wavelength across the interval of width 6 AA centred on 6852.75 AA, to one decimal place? 43.4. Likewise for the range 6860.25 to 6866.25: 45.8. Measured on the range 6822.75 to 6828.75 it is 47.1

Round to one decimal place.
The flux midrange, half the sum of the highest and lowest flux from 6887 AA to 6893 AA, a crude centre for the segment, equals 7.5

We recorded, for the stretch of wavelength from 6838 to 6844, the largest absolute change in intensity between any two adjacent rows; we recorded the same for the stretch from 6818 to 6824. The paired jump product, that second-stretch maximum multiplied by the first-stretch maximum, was 0.046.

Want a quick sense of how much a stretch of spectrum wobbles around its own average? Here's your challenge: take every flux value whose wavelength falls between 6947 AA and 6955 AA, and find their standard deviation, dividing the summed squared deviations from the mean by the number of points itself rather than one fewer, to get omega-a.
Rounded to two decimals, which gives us 0.14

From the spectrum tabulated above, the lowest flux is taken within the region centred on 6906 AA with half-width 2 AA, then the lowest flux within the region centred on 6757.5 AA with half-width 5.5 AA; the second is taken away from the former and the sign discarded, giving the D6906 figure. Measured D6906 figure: 0.45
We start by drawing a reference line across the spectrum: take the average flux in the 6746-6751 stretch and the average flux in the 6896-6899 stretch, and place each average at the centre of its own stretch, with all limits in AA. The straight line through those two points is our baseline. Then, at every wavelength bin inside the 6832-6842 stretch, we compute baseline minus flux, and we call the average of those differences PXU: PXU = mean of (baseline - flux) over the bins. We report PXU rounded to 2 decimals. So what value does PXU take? -0.19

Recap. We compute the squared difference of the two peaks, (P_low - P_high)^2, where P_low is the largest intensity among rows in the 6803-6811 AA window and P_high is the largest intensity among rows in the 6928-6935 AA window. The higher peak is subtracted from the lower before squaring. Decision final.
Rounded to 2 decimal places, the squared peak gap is 0.42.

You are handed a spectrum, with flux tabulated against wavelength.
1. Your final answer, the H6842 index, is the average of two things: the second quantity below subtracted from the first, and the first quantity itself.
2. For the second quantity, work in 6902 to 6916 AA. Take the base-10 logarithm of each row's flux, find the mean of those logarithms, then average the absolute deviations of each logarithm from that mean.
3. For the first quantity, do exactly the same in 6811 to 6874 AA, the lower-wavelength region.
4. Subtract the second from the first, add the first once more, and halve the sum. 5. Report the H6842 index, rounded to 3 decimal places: 0.009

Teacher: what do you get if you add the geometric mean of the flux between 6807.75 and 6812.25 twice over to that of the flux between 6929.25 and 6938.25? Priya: 23.1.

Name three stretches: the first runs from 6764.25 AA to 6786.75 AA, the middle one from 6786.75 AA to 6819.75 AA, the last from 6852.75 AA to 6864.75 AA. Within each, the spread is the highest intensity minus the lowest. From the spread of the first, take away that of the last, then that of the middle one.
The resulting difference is -1.11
